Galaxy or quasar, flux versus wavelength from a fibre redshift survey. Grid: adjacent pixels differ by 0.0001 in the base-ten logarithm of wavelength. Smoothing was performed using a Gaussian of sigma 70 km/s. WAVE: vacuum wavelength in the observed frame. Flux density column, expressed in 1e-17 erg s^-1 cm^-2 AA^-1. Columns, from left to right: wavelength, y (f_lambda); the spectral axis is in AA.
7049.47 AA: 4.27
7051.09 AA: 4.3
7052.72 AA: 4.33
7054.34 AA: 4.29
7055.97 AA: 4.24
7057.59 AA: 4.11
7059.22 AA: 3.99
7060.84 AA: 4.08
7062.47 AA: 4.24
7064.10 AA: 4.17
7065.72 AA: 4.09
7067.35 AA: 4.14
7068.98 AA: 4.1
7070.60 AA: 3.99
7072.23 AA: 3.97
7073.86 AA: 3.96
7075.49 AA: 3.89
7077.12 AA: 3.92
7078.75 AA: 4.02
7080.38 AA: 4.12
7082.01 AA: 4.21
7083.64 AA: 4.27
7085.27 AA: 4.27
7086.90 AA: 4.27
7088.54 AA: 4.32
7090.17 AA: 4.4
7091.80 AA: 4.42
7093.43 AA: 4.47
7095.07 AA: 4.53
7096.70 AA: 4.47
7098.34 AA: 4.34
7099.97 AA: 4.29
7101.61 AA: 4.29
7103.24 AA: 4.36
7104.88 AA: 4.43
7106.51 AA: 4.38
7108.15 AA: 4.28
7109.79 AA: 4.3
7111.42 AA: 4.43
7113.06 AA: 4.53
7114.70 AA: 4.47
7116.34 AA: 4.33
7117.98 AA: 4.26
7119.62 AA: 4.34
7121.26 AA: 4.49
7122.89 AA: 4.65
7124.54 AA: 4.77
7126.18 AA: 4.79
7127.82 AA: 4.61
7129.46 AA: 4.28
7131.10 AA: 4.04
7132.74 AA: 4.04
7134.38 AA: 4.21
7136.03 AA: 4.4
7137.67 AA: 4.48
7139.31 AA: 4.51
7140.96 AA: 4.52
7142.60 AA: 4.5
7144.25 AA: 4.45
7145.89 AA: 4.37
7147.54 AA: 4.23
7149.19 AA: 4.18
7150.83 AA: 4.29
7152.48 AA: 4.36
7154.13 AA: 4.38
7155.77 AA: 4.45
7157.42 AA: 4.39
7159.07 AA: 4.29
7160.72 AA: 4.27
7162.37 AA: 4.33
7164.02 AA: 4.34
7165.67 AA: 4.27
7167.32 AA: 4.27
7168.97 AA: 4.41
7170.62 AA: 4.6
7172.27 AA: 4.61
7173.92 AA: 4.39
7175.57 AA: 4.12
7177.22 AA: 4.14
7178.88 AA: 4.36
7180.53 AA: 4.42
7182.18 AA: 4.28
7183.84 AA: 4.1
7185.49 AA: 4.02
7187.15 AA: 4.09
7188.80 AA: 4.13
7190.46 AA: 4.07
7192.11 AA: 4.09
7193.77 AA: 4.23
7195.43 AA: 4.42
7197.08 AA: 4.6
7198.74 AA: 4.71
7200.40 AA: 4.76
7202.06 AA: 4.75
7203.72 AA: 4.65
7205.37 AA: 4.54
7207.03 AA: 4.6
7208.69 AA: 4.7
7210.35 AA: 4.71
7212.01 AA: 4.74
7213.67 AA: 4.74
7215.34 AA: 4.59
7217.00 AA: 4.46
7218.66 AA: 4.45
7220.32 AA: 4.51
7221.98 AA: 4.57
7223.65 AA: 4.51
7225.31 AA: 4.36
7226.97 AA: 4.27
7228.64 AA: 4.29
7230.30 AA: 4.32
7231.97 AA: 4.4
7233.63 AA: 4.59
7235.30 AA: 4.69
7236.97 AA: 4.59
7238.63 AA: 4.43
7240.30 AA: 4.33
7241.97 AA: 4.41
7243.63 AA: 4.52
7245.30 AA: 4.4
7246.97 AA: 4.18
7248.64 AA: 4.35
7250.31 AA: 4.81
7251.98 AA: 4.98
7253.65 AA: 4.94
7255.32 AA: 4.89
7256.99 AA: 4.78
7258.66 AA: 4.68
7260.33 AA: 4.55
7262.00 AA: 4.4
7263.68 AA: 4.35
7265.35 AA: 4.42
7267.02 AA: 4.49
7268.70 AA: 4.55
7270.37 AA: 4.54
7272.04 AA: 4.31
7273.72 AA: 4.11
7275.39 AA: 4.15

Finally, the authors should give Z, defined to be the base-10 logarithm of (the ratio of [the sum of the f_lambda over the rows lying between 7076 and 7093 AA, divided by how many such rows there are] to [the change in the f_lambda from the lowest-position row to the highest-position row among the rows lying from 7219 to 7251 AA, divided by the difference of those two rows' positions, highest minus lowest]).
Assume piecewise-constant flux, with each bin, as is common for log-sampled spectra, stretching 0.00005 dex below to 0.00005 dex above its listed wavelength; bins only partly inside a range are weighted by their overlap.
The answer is 2.63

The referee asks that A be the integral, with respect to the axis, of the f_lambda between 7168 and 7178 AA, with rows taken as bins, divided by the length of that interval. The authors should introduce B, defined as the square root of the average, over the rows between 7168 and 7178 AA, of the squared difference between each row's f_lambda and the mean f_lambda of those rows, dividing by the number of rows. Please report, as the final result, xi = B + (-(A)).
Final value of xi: -4.19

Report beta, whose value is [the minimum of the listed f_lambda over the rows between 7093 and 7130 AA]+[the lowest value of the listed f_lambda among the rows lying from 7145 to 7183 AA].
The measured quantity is 8.38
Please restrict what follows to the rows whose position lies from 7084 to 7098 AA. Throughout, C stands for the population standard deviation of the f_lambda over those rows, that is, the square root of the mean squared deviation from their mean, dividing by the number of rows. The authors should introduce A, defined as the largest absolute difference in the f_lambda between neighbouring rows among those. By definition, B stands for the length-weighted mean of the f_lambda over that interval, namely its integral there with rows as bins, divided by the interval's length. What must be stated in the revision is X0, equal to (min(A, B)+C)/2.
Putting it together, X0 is 0.09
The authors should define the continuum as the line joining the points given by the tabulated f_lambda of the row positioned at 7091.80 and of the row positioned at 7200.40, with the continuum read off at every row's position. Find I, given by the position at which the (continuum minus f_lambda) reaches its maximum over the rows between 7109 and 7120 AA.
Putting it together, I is 7117.98 AA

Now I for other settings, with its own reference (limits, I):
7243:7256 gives 7246.97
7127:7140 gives 7132.74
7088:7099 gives 7098.34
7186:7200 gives 7190.46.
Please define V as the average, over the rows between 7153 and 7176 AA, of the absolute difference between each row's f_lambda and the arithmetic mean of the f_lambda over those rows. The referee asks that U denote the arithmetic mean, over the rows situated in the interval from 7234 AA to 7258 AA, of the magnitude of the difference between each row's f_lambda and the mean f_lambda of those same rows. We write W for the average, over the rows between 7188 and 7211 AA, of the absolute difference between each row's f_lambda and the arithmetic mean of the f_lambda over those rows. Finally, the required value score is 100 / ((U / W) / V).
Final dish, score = 9.7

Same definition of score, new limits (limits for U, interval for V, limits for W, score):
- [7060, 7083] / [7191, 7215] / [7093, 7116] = 13.2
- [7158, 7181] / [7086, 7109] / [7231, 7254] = 12.5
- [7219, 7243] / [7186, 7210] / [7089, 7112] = 14.2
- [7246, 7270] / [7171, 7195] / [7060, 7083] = 6.0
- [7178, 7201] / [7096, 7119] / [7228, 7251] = 4.7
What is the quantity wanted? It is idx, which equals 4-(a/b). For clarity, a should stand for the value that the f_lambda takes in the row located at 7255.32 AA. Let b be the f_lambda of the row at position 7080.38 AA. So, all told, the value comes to 2.81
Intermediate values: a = 4.89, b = 4.12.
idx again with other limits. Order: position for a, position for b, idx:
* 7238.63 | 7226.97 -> 2.96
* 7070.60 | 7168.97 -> 3.10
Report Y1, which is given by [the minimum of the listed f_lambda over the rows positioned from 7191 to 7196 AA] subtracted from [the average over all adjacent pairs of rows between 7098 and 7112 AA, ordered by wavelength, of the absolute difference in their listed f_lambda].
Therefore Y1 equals -4.03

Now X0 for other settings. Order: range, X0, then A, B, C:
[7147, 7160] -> 0.10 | 0.11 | 4.32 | 0.084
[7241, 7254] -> 0.37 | 0.46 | 4.56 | 0.278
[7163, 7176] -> 0.21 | 0.27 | 4.39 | 0.156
